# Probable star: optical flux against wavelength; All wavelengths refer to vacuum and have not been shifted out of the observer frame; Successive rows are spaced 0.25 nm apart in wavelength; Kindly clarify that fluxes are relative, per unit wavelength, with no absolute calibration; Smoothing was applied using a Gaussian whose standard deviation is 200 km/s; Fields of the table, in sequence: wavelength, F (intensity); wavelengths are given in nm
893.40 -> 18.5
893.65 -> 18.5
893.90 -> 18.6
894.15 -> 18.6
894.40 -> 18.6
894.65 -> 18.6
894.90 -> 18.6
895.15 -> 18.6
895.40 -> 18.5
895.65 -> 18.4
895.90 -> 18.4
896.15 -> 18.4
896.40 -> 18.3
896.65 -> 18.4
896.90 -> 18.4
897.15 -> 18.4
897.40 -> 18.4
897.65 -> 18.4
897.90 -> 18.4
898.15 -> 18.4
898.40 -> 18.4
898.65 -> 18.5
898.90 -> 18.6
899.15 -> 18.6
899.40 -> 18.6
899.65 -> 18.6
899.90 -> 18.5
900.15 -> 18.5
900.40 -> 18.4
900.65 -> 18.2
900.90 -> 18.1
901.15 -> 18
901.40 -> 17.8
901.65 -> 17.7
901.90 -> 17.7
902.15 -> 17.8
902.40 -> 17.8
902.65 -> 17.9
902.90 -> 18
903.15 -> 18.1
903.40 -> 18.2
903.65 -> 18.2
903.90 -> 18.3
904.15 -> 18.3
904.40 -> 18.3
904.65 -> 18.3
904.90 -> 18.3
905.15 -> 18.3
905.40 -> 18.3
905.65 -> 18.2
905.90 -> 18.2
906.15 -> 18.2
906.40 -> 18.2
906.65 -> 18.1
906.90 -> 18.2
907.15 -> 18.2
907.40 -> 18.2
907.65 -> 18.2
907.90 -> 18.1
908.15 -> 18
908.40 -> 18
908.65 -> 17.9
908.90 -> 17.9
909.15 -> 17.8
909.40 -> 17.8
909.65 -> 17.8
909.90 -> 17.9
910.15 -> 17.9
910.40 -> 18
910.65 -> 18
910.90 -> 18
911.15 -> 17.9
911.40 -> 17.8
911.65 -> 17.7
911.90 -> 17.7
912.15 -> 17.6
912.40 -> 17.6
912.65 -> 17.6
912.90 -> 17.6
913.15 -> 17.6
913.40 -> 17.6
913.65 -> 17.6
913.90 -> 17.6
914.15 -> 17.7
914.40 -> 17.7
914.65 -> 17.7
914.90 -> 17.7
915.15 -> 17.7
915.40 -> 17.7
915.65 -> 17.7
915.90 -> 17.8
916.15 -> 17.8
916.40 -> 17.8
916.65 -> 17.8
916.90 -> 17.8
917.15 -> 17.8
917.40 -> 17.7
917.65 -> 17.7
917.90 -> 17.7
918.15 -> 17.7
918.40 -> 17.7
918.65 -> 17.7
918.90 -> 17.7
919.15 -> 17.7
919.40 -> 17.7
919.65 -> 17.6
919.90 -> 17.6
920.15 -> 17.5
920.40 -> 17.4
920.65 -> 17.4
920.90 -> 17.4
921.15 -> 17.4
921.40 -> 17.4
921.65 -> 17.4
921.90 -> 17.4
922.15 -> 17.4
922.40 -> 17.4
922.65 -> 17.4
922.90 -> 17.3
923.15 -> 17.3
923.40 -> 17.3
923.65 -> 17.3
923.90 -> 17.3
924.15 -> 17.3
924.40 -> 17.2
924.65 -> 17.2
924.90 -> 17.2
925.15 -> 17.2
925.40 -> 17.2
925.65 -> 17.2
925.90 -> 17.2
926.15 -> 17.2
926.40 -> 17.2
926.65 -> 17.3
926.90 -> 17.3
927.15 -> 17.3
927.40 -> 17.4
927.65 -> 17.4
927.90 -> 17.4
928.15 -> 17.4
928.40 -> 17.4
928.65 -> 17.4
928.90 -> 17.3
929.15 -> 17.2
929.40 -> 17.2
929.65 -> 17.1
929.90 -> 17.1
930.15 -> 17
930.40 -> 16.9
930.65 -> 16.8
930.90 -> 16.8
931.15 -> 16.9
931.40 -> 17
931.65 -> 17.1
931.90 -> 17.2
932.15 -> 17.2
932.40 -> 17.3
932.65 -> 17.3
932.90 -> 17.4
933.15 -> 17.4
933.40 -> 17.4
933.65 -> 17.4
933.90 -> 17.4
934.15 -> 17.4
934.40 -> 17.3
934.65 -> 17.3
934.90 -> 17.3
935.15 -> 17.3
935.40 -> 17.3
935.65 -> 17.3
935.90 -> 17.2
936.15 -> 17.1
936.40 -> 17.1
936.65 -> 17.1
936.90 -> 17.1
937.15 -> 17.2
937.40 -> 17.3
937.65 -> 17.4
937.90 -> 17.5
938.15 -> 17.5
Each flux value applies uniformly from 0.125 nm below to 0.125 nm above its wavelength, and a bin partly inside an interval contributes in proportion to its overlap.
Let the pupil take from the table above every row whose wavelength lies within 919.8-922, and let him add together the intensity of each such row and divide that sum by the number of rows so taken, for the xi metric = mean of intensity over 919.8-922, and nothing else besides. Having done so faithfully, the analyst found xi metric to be 17.4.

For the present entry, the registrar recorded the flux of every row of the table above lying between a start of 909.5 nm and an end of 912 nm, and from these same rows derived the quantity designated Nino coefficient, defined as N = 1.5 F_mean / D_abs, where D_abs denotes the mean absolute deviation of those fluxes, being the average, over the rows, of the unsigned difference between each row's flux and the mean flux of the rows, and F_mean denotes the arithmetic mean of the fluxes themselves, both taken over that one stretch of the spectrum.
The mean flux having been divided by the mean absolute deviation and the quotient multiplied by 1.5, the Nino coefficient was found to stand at 279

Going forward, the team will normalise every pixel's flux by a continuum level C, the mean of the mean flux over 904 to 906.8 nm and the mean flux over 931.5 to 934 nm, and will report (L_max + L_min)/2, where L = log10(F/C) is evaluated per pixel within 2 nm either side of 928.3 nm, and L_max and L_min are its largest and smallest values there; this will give -0.014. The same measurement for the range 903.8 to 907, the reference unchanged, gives 0.010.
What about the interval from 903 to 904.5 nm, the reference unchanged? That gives 0.010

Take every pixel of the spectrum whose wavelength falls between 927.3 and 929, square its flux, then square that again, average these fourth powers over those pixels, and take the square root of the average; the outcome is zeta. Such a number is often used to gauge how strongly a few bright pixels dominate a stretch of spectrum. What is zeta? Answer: 302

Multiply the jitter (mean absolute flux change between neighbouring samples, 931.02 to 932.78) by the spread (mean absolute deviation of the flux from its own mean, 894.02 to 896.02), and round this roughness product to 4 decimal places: 0.0052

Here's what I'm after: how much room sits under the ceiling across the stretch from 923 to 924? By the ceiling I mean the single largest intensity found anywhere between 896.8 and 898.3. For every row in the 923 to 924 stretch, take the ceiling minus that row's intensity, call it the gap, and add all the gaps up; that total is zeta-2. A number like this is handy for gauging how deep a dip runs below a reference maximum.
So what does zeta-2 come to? 4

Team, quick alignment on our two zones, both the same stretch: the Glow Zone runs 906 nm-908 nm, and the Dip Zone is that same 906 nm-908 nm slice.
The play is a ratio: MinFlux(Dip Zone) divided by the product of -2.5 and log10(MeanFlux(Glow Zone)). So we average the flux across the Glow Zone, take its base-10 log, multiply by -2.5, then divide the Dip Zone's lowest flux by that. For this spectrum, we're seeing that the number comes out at -5.75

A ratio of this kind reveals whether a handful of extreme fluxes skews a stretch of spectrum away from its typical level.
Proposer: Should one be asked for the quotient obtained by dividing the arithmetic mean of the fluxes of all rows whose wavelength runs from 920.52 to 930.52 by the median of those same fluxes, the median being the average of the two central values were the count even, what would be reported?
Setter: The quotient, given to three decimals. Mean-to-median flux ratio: 0.999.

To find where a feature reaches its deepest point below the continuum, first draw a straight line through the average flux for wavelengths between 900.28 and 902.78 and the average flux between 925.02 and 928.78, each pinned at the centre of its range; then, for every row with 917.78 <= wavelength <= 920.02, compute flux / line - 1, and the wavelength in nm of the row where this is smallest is 919.65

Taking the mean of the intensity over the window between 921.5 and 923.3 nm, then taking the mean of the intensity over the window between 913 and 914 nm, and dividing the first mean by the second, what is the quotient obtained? 0.99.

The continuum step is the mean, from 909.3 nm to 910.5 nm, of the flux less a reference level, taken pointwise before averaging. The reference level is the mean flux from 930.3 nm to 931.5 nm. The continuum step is 1.00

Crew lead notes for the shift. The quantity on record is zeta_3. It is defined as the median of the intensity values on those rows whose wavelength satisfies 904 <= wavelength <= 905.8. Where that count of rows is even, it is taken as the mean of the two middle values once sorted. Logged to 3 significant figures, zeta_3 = 18.3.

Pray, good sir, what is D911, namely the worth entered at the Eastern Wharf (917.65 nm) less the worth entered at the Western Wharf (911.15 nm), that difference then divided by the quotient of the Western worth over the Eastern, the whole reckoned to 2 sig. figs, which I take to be -0.20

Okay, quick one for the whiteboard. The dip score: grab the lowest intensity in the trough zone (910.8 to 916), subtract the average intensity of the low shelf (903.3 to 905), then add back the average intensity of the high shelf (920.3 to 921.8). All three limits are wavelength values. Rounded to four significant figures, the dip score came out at 16.73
